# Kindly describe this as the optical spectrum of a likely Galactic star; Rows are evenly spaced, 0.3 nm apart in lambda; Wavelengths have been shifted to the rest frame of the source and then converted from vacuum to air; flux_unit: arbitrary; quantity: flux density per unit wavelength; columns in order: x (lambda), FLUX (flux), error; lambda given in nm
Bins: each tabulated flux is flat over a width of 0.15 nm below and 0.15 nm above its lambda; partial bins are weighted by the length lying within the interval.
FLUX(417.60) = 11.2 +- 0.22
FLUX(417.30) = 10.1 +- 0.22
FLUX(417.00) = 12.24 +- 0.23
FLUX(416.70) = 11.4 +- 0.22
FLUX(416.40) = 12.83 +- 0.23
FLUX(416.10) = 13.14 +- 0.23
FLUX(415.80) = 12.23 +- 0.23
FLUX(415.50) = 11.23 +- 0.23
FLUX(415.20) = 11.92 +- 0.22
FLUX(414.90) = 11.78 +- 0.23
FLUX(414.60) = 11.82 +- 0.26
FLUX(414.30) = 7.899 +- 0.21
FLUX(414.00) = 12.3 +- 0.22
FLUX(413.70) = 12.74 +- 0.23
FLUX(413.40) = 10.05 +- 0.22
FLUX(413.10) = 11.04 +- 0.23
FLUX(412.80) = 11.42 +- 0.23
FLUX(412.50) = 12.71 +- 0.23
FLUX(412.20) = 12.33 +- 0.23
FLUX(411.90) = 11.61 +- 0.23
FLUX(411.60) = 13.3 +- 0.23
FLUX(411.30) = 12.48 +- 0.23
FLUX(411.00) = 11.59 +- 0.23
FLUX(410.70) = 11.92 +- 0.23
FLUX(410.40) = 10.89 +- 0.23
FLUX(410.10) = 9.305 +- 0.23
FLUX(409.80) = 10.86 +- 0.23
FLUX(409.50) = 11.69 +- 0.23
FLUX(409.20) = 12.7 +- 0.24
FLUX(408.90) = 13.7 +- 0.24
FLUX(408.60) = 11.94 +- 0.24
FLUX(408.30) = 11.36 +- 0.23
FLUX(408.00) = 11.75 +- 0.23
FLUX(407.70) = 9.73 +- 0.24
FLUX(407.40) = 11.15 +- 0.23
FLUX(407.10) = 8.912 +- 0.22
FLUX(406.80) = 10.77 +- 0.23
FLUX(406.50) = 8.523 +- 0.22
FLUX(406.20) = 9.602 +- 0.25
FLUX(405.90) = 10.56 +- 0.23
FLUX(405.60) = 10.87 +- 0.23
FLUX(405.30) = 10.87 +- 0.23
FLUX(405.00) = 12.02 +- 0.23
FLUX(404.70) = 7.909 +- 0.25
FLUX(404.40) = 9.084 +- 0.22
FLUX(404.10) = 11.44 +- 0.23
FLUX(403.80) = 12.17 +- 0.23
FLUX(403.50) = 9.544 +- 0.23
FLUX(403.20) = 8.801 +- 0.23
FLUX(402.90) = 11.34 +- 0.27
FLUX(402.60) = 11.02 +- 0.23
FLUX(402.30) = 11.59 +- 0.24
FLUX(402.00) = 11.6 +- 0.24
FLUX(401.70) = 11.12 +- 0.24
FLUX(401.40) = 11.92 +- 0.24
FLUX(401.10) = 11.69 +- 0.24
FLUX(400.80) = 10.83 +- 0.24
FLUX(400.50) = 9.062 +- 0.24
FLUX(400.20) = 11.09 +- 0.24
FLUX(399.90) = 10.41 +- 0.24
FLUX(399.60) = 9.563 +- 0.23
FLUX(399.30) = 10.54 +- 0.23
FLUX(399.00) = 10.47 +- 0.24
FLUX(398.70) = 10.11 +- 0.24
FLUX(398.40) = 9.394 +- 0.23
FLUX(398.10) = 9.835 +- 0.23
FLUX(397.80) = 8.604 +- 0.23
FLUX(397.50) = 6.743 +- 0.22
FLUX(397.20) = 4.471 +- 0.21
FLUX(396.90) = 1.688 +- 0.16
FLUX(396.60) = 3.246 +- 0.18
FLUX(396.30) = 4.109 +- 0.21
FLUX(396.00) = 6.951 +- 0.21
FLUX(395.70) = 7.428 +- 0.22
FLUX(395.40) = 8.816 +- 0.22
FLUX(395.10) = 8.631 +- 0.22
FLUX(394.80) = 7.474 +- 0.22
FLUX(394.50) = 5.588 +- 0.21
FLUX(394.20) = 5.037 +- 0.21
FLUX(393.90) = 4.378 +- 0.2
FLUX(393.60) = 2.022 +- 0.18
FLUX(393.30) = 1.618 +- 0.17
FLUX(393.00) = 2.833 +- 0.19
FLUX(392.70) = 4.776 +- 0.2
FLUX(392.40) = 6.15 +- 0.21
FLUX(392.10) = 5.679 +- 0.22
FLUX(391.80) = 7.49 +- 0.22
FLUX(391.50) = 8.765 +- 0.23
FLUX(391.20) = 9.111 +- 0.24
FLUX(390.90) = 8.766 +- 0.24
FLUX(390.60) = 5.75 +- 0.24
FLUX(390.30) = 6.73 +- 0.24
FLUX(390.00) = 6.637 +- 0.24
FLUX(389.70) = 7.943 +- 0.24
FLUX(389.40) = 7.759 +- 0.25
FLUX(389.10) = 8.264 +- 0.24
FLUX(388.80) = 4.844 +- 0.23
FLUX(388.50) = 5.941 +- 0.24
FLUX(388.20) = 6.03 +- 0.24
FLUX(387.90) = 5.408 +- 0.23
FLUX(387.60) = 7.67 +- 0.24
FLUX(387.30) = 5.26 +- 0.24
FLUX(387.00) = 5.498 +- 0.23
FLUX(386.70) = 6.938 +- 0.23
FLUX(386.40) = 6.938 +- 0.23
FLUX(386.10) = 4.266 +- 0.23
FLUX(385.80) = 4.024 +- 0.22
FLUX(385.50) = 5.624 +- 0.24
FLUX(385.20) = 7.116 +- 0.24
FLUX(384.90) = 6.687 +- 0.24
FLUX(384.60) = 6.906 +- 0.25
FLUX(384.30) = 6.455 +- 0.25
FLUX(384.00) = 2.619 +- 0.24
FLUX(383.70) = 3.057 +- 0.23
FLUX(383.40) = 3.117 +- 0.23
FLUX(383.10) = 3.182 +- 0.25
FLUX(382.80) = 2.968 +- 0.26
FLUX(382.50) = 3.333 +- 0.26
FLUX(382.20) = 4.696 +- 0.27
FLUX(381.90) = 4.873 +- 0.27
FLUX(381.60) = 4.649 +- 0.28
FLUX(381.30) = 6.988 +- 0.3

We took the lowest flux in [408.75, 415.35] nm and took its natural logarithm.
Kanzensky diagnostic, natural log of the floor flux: 2.1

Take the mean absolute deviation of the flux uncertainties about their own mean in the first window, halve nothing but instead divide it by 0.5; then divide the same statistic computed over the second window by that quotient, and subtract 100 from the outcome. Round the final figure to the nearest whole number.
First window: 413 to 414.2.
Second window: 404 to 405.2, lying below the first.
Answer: -99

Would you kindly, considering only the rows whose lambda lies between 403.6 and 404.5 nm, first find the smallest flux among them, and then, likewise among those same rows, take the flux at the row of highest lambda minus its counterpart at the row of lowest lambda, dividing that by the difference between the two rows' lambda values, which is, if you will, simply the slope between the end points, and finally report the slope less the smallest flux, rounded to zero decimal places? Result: -14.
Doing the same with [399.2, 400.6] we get -10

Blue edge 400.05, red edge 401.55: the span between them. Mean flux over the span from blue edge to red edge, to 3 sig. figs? 10.9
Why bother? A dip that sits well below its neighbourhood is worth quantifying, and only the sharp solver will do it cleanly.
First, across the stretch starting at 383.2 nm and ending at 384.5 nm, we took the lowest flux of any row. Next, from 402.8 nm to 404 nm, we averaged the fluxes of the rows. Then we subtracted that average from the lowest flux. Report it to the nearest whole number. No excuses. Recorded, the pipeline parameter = -8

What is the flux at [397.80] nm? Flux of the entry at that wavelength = 8.604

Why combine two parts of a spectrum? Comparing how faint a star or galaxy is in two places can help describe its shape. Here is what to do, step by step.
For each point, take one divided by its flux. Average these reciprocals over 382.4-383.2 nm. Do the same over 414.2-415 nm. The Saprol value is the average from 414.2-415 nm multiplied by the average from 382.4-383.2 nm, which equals 0.031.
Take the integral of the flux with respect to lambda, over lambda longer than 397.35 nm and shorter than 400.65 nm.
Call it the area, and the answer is 32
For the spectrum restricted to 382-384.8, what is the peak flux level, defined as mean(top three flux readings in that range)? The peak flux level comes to 6.0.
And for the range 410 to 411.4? 12.0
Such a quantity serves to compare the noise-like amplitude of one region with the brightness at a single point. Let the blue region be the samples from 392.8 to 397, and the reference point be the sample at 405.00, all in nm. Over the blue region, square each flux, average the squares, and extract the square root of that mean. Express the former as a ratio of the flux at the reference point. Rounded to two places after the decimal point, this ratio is 0.46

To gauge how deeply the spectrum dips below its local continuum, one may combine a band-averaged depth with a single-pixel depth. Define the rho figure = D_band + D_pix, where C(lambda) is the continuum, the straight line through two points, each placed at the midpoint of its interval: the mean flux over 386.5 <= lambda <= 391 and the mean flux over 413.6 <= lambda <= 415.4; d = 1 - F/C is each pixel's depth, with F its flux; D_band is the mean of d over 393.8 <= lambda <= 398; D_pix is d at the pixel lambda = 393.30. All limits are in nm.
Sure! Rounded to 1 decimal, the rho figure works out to 1.0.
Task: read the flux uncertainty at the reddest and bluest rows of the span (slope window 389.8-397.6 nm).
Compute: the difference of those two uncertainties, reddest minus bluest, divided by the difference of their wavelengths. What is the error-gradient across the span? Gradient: -0.0027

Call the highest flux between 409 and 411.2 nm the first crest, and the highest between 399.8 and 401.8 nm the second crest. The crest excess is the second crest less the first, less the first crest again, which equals -13.5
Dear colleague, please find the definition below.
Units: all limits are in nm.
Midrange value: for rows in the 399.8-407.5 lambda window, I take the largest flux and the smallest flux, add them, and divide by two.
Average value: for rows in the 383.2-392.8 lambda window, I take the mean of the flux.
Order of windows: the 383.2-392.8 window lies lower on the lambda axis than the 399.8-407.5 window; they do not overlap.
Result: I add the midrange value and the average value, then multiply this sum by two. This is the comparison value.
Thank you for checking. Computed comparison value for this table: 32.5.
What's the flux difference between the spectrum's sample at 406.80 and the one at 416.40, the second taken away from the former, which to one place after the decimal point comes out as -2.1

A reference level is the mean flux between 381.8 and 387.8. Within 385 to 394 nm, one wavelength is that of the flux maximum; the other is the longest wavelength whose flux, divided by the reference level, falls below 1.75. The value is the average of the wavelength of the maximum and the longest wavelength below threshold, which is 392.55 nm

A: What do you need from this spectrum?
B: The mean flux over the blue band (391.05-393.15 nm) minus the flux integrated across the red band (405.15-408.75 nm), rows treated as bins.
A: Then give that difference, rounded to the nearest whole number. -31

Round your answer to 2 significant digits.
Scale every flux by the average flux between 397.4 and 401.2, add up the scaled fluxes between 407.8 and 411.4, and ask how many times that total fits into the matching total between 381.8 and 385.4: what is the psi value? 0.39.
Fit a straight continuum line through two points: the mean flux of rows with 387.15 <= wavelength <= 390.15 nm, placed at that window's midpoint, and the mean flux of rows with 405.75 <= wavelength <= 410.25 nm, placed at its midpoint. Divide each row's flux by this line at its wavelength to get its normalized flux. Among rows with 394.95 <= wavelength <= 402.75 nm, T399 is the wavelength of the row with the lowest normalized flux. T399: 396.90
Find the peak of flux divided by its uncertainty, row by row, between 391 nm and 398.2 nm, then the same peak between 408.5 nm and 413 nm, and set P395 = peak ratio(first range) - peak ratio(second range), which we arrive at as -15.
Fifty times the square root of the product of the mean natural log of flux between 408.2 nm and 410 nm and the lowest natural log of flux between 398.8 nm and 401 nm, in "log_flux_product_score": 117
